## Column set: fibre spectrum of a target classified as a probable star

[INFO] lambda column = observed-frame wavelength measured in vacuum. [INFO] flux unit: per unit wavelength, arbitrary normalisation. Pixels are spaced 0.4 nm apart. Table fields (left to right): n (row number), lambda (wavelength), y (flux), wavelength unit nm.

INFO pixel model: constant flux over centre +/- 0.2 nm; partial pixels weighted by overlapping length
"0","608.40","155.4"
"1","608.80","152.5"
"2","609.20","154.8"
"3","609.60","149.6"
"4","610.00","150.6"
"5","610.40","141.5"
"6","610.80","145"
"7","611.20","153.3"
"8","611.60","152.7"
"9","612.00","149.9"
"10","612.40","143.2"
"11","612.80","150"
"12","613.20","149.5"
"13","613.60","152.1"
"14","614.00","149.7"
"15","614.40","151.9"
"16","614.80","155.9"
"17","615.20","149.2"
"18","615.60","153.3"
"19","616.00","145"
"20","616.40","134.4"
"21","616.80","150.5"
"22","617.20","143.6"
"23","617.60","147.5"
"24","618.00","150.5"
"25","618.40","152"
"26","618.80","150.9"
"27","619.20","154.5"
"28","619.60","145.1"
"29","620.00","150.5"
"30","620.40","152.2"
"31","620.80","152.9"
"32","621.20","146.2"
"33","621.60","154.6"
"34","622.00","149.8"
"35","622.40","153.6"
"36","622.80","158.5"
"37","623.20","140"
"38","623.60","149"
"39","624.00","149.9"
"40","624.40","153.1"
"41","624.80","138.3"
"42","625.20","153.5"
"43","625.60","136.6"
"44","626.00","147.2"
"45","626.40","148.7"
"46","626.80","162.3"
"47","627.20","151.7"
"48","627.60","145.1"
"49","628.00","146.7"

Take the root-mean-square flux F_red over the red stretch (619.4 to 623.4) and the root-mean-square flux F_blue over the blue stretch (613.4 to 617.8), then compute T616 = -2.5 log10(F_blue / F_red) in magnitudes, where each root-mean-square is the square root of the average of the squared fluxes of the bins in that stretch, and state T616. 0.013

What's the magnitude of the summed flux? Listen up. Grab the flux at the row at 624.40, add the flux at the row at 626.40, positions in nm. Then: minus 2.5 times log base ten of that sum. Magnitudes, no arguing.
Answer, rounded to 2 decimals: -6.20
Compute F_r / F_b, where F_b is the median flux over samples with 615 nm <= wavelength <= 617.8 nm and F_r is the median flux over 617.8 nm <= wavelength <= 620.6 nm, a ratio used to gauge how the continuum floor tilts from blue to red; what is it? 1.02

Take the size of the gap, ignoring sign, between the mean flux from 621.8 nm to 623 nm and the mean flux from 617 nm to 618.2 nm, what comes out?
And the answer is 7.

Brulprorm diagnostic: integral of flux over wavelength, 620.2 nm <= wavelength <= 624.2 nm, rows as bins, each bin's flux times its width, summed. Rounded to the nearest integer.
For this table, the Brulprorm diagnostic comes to 603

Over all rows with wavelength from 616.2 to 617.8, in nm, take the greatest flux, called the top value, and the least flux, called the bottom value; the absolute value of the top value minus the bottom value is 16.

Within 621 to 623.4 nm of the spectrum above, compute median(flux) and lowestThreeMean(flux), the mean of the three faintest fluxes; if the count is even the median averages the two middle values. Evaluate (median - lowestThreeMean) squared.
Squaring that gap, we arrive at 41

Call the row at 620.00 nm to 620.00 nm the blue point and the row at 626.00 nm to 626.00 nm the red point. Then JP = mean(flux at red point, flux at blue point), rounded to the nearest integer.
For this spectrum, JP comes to 149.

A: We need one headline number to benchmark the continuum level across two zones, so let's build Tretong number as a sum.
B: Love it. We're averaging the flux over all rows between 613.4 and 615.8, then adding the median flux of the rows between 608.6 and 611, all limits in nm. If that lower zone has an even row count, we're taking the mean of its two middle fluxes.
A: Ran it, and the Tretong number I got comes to 302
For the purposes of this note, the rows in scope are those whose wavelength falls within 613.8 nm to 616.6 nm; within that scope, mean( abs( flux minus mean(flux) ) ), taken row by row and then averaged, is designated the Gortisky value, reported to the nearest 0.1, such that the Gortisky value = 5.0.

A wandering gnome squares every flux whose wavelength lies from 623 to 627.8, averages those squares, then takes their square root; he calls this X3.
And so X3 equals 148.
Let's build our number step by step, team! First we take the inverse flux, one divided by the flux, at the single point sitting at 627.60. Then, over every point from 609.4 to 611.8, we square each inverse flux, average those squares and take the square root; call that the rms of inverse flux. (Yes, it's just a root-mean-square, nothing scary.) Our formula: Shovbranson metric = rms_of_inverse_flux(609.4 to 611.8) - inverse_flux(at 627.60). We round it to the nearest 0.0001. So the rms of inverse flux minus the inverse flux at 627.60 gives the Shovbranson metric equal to -0.0002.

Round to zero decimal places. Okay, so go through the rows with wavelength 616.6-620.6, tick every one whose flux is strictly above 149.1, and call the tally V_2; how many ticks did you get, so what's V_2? 7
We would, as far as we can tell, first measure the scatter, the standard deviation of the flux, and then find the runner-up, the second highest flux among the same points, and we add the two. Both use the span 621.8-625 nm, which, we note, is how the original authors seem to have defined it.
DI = 160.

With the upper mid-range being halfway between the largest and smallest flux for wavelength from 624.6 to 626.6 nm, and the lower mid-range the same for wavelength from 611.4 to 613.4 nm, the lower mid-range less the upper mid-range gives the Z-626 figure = 3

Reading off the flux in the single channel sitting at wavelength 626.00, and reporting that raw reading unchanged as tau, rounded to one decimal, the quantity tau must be 147.2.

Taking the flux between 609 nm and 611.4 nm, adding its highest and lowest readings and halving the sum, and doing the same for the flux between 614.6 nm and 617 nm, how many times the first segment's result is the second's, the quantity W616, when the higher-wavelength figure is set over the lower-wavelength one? 0.98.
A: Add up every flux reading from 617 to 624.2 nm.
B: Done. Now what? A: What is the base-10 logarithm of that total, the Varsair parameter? 3.43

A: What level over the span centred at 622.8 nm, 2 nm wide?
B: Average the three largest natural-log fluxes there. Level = 5.04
